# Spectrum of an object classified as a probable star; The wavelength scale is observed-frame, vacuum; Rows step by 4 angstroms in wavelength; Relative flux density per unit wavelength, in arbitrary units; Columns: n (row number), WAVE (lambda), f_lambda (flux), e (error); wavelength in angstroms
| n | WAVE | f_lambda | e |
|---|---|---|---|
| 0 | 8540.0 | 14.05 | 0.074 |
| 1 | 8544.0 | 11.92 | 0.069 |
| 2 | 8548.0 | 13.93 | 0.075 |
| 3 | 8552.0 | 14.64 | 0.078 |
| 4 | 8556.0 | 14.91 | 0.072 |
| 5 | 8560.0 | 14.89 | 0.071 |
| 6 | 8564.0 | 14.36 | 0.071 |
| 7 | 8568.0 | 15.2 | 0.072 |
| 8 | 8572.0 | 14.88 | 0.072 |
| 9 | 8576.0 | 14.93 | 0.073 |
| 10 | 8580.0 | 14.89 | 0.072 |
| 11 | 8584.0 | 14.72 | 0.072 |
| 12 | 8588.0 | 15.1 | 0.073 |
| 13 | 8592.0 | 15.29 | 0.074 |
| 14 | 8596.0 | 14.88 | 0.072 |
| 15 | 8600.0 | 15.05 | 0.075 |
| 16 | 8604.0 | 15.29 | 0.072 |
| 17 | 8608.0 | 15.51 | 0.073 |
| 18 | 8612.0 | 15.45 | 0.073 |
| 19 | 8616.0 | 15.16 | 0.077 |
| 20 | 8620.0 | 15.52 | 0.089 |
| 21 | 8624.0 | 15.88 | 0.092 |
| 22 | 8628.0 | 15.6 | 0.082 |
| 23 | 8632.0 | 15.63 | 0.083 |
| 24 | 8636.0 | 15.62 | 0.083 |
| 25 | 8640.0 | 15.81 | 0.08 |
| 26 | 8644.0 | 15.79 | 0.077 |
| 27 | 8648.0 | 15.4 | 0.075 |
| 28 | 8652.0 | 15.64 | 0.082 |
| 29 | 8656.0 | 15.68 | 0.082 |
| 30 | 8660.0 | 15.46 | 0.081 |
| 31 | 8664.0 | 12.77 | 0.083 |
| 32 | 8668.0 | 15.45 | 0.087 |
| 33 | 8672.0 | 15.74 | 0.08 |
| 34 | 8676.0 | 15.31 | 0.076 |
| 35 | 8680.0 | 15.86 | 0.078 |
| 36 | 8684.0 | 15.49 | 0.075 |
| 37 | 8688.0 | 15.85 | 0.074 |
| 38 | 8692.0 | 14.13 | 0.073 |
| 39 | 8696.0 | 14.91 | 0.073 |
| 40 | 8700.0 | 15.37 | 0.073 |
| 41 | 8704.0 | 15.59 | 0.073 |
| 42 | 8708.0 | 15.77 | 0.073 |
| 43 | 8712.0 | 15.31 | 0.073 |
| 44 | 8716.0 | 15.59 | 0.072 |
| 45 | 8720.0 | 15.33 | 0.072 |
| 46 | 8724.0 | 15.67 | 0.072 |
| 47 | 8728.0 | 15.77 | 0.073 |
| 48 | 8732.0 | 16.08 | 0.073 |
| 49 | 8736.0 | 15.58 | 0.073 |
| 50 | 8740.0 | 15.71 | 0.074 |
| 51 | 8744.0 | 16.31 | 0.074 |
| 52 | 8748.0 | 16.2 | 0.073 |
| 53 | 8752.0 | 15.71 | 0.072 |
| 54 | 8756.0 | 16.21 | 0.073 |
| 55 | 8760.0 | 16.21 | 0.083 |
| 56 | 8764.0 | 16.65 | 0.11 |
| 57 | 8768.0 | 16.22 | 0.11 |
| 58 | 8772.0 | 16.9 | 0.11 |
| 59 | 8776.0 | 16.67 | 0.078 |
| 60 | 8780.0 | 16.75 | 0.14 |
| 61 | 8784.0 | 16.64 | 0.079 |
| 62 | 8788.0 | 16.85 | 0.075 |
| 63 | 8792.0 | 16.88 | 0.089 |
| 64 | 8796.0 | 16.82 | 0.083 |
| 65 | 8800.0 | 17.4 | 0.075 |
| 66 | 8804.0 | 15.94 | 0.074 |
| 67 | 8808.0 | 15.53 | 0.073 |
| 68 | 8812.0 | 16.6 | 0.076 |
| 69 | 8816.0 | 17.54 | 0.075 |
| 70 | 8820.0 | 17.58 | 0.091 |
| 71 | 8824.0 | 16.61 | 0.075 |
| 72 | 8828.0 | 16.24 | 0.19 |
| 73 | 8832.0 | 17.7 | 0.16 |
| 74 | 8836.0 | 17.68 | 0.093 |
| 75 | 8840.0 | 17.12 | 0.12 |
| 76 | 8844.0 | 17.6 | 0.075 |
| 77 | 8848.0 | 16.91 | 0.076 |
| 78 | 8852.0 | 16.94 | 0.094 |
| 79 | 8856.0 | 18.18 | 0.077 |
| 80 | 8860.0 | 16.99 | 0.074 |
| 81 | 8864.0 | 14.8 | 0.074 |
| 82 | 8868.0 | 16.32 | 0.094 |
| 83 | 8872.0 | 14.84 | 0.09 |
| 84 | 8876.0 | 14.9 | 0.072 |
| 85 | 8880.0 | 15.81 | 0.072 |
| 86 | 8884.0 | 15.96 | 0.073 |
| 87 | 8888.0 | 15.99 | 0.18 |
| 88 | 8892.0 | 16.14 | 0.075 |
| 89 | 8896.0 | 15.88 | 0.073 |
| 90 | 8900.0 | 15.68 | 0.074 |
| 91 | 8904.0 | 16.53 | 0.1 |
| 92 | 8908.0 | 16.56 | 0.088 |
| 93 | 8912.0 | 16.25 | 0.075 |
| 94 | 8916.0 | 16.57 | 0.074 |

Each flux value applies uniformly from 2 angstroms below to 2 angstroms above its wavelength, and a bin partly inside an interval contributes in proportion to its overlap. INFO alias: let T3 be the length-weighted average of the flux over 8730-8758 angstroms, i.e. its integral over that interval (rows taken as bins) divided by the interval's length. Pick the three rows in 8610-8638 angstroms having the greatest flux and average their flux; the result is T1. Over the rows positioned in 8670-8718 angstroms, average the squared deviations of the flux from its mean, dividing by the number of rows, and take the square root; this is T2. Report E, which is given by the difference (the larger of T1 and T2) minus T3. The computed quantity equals -0.3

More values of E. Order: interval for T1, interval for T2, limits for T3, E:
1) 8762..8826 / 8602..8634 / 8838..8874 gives 0.9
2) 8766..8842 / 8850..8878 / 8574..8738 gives 2.3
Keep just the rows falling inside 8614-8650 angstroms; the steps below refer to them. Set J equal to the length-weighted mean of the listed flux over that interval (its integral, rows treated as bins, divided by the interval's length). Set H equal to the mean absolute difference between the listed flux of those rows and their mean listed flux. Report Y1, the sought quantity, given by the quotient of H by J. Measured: 0.010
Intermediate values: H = 0.16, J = 15.6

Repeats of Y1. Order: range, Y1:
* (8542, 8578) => 0.046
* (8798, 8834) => 0.040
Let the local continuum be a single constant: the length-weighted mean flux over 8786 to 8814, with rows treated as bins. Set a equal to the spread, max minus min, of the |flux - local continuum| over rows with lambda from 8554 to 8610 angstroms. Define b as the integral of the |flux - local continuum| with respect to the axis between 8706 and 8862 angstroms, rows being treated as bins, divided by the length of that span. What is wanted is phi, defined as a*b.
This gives 0.7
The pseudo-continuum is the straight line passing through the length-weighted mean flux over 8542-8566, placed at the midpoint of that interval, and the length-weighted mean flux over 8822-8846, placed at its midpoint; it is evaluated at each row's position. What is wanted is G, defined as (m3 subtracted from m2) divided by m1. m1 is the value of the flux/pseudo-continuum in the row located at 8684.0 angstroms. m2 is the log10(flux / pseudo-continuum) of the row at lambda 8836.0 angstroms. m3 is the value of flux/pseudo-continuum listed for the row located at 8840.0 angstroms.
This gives -0.98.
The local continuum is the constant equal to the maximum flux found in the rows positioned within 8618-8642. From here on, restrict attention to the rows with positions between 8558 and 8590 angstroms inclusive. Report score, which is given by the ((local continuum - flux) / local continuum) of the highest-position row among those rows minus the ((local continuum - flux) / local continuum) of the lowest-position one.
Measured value -0.013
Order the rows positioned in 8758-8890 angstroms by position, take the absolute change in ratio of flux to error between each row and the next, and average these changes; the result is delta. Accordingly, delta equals 39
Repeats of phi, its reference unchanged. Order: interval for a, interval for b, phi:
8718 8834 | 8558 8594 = 2.0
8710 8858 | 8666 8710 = 1.8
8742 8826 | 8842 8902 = 0.9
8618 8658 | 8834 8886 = 0.5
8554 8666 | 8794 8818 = 1.9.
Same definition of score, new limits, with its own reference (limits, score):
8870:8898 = -0.065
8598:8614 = -0.025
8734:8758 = -0.040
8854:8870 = 0.117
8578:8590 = -0.013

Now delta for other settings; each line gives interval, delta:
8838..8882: 33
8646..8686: 12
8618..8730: 8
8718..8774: 9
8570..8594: 2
